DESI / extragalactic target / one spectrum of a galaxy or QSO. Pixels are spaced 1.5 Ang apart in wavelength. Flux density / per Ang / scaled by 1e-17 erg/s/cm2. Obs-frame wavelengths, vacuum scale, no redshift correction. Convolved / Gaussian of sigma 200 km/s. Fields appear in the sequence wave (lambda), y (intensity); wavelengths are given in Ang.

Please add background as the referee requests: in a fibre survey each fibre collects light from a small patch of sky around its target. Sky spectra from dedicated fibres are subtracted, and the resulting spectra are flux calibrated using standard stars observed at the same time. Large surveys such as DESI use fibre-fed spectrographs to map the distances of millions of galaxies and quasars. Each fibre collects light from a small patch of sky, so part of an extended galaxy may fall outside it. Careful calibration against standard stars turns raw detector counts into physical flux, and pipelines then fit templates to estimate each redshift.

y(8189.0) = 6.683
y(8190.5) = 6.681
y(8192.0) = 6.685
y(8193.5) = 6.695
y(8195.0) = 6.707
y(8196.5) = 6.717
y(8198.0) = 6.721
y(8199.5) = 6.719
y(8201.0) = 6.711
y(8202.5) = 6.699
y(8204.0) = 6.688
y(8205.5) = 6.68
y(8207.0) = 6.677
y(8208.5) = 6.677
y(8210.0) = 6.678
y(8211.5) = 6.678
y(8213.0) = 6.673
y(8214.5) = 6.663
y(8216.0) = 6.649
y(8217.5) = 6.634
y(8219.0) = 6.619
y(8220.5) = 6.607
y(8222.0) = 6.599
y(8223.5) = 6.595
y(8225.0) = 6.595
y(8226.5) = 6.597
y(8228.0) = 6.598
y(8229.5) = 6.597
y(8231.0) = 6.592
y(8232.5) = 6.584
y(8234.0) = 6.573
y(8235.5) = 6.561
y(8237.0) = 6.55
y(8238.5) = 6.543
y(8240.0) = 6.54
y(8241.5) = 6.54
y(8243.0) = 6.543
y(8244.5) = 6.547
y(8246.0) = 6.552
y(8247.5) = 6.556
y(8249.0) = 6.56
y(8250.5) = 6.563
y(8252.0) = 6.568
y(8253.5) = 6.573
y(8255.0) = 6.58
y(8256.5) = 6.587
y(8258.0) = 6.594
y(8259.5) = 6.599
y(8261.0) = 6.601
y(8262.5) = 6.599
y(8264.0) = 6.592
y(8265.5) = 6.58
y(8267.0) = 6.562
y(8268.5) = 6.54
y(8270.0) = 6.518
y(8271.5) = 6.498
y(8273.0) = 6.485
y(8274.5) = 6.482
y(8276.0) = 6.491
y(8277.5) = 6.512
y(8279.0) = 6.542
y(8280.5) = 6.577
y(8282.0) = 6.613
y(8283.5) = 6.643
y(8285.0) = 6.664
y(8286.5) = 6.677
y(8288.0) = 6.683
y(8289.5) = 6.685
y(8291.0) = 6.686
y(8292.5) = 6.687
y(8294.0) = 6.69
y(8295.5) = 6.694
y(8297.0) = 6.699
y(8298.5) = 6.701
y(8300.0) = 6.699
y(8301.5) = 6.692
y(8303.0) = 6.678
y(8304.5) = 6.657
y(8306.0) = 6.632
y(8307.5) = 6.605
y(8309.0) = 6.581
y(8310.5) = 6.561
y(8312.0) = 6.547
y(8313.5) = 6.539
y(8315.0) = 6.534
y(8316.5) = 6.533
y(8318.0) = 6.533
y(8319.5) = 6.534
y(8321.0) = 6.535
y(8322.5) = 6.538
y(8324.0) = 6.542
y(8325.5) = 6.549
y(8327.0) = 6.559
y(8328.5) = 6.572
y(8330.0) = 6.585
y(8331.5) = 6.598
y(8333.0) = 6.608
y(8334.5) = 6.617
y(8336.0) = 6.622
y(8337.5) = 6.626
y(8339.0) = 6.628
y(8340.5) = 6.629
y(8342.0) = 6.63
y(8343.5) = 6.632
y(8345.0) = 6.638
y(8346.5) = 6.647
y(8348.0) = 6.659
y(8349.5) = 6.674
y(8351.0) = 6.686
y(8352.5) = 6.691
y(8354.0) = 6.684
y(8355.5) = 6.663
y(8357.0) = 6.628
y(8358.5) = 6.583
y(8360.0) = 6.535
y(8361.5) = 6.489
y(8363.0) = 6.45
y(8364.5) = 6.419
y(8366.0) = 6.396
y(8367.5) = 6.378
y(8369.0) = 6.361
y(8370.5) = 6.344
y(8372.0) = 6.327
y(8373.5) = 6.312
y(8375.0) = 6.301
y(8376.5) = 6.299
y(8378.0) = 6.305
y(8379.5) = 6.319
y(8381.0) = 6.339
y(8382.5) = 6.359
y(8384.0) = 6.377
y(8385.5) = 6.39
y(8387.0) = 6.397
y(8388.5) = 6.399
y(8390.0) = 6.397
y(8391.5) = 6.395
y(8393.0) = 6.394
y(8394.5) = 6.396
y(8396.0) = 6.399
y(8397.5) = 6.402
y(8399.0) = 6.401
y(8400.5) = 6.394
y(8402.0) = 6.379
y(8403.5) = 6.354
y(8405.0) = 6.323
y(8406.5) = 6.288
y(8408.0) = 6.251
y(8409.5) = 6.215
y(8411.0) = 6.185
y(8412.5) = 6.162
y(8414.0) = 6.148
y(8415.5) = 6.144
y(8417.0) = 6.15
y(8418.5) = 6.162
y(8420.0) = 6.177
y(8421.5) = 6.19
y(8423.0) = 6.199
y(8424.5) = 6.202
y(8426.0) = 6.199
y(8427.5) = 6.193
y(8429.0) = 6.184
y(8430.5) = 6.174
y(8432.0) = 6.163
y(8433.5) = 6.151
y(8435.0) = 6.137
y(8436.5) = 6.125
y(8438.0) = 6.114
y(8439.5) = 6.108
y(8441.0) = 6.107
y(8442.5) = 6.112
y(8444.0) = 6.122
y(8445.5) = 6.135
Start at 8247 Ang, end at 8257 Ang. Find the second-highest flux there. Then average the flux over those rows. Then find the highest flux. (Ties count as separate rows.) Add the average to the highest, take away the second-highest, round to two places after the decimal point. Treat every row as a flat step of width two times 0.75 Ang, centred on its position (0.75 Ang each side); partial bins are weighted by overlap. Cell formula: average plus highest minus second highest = 6.58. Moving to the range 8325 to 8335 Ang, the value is 6.59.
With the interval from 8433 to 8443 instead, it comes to 6.14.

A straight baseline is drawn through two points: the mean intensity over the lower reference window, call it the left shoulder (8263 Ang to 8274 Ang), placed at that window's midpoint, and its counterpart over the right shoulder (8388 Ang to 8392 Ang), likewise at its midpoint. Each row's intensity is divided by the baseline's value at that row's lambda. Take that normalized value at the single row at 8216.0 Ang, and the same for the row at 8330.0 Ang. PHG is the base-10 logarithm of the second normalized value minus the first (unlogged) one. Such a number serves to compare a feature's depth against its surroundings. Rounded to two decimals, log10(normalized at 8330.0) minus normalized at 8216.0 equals -1.00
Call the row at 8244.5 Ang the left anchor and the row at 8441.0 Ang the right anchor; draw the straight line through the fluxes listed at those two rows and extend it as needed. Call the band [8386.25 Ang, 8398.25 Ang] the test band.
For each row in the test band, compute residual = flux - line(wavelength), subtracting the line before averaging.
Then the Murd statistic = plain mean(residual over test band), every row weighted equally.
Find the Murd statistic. 0.181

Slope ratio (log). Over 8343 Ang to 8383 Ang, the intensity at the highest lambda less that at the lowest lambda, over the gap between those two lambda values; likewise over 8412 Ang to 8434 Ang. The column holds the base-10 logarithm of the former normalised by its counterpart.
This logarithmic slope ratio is 1.13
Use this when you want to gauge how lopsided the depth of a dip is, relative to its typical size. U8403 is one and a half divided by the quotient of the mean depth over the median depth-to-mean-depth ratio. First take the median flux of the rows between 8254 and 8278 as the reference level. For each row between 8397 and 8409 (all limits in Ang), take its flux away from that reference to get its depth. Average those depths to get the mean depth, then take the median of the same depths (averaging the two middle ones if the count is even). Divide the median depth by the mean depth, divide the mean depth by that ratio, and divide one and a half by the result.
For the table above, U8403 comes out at 6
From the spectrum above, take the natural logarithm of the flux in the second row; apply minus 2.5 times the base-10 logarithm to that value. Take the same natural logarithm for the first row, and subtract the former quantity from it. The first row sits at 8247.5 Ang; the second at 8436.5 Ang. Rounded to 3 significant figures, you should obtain 2.53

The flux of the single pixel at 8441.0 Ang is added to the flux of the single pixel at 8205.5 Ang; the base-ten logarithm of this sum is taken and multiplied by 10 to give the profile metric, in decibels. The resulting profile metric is 11.1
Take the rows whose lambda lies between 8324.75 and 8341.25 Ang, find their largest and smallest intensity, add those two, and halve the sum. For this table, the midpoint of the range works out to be 6.59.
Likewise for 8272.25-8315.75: 6.59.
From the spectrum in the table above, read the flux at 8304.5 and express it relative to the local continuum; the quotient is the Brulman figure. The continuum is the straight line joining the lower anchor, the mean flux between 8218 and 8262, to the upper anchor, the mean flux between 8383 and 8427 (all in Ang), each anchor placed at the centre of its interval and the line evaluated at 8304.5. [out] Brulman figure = 1.03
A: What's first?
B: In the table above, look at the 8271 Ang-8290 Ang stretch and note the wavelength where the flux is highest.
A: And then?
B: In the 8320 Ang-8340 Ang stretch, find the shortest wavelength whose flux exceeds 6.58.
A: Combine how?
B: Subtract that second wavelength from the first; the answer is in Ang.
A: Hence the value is -40.5 Ang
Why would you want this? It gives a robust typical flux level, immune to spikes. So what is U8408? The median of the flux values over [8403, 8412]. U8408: 6.27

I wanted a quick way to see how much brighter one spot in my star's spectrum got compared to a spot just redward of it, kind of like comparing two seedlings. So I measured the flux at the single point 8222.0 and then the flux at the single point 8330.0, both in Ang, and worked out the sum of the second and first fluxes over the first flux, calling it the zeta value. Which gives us 2.00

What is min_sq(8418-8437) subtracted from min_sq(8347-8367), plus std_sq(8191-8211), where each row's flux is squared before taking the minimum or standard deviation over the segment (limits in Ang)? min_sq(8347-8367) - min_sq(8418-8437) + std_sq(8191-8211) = 3.6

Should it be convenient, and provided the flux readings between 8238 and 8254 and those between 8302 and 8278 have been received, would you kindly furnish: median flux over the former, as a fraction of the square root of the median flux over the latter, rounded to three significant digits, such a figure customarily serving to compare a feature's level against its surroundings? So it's 2.53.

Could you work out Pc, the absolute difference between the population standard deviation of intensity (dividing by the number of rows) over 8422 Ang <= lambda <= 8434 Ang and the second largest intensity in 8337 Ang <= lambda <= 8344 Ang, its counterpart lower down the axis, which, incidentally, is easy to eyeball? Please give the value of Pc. 6.61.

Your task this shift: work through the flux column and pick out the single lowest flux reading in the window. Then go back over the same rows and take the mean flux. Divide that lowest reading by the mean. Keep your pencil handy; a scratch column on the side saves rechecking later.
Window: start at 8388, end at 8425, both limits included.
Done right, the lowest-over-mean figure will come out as 0.978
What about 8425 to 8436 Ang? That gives 0.994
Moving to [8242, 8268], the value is 0.995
